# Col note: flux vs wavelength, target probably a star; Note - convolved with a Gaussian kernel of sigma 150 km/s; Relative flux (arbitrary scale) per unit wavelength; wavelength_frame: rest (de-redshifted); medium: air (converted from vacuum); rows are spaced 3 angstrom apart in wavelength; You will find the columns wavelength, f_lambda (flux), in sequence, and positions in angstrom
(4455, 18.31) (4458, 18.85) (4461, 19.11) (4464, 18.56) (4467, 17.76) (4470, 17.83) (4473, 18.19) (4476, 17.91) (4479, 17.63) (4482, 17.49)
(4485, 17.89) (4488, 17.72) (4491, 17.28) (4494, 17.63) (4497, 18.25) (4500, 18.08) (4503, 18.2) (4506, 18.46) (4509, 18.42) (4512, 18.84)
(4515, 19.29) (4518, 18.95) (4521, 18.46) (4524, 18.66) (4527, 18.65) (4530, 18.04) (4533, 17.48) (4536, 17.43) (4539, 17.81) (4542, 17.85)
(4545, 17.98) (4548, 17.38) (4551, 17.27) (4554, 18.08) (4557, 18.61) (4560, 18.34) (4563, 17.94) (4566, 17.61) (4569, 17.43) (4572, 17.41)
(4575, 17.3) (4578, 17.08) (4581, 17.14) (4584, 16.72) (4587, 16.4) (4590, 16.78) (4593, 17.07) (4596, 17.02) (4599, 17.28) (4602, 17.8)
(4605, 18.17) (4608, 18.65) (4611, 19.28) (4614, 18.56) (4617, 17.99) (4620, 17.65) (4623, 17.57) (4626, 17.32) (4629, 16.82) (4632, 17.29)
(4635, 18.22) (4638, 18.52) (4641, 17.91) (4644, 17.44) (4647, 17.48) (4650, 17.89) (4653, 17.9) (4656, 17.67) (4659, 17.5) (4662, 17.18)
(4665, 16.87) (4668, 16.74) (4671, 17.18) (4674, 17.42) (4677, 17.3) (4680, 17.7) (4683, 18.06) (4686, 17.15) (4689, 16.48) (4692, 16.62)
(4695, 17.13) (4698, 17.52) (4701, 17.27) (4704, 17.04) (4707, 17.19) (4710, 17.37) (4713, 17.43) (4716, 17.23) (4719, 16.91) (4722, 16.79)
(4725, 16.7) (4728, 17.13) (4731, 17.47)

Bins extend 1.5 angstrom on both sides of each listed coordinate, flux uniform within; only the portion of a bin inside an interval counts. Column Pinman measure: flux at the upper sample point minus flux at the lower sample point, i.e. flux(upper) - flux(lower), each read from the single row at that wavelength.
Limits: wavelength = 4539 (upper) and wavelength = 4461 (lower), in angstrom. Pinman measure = -1.3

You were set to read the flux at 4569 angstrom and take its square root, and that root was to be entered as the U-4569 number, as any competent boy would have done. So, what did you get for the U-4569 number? 4.17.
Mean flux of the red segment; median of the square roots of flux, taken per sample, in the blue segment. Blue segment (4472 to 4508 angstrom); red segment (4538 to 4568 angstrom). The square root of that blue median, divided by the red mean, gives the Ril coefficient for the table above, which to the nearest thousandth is 0.115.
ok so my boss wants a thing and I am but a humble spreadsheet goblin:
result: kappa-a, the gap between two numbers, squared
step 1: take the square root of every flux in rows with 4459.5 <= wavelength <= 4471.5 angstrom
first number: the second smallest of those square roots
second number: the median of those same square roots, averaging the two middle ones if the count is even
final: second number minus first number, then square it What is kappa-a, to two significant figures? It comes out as 0.0018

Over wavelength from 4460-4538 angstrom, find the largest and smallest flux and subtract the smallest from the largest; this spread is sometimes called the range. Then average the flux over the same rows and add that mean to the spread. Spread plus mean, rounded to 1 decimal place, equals 20.2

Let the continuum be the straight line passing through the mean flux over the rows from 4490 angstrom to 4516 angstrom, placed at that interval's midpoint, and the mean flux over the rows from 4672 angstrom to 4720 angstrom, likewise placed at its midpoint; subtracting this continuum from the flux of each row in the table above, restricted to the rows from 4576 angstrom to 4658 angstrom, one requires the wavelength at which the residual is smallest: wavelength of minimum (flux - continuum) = 4587 angstrom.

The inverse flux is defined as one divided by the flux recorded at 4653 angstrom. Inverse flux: 0.0559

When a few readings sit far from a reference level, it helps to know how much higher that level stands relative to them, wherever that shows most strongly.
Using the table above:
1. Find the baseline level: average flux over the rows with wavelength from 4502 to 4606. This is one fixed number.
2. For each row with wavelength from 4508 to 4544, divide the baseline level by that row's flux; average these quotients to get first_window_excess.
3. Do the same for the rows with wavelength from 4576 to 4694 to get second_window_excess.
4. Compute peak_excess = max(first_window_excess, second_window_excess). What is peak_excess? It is 1.020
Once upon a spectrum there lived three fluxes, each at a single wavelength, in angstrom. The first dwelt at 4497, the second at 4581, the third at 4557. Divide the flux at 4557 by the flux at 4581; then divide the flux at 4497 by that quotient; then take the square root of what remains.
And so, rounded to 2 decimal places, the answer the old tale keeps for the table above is 4.10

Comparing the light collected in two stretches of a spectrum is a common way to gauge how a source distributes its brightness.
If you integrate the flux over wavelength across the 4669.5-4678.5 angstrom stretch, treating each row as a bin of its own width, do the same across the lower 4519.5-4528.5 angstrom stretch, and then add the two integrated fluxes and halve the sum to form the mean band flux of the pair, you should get 162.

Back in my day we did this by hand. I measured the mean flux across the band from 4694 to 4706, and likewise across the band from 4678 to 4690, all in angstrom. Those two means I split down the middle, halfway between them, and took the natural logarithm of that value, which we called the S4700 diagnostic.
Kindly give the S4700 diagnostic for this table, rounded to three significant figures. 2.85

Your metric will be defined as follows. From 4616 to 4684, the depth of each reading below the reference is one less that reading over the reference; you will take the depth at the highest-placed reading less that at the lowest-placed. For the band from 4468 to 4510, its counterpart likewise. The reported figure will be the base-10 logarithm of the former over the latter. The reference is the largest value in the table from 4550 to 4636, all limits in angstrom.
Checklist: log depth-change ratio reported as -0.93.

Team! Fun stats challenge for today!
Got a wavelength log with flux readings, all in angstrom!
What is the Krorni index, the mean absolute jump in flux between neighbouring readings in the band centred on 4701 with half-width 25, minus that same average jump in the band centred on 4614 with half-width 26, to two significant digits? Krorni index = -0.11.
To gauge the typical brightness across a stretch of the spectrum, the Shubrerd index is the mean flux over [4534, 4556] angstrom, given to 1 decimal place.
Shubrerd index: 17.7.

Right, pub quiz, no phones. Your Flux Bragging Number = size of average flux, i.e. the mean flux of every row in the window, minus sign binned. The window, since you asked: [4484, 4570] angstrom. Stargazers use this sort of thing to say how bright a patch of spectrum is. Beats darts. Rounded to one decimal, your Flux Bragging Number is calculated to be 18.1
